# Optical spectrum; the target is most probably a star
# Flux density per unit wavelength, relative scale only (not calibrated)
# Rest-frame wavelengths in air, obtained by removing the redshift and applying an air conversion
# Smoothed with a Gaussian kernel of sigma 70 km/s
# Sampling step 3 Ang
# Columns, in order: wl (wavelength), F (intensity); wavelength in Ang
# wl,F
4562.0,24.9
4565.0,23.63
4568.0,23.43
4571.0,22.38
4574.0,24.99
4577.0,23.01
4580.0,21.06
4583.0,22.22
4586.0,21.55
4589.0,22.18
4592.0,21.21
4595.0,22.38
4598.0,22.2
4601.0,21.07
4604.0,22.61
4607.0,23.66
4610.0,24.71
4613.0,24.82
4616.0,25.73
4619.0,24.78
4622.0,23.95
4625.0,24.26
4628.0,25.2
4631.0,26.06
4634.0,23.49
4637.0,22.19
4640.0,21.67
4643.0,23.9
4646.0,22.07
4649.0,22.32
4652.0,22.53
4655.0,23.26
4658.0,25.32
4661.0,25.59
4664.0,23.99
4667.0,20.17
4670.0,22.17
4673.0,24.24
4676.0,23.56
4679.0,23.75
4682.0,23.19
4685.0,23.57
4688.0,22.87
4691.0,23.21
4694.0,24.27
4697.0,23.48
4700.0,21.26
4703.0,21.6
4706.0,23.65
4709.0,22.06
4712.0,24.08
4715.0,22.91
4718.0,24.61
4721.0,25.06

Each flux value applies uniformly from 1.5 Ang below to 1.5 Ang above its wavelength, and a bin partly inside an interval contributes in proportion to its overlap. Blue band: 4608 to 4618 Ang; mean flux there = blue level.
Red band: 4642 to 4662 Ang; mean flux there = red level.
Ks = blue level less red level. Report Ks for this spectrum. 1.5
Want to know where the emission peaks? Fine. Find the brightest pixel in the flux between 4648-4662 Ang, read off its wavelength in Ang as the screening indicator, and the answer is 4661.0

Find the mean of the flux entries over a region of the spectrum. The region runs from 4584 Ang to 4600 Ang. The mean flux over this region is 21.9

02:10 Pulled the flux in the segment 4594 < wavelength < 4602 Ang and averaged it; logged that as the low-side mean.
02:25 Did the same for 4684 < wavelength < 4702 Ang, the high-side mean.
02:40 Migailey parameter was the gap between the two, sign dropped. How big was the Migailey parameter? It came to 1.2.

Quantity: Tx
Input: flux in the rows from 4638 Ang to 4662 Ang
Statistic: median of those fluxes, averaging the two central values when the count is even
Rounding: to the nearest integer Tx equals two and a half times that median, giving 57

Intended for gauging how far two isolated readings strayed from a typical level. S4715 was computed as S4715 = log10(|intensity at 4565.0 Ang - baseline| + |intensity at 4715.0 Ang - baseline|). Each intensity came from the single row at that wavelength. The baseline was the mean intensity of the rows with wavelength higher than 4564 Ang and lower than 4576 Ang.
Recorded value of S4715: -0.14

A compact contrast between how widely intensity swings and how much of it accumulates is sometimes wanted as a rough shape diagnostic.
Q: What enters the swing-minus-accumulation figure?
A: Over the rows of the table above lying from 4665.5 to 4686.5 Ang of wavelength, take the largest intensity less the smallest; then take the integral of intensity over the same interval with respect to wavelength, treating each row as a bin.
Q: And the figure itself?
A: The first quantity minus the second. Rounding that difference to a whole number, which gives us -478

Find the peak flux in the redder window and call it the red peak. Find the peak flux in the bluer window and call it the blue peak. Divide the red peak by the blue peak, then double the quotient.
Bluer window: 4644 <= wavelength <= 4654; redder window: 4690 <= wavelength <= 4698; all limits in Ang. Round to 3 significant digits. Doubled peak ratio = 2.15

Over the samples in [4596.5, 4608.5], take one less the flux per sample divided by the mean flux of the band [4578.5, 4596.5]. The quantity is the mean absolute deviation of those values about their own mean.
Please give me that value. 0.034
